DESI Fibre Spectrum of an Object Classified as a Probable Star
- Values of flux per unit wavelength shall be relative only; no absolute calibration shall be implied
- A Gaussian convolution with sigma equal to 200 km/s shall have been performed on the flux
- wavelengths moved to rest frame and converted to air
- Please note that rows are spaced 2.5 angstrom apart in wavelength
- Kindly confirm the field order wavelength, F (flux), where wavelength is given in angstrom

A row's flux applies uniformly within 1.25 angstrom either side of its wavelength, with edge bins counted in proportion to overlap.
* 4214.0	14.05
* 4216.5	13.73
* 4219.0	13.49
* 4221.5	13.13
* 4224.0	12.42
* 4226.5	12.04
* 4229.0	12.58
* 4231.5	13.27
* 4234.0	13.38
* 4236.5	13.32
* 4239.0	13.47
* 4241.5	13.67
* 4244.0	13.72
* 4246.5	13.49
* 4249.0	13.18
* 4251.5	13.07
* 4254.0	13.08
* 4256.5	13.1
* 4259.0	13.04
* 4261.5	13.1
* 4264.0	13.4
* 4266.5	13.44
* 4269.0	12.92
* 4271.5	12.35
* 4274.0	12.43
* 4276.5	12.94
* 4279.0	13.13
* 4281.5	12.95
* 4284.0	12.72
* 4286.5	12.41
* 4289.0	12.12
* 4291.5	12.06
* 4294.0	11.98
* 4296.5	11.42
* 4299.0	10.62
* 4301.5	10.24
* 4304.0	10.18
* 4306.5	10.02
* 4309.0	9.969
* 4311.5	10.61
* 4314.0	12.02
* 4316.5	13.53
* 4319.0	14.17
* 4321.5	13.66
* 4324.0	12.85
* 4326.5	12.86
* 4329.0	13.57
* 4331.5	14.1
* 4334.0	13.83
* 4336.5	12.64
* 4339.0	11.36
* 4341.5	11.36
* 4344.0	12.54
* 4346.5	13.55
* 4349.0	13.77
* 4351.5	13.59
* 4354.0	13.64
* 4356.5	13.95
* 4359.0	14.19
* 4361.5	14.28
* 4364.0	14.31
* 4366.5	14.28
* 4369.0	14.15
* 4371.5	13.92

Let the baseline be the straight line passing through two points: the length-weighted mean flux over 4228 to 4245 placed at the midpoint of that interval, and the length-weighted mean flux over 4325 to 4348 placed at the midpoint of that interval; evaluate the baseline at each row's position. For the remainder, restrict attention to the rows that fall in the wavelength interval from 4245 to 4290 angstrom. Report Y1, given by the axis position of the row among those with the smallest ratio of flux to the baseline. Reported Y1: 4289.0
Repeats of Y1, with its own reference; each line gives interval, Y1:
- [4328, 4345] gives 4339.0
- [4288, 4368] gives 4309.0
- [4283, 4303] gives 4301.5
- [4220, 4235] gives 4226.5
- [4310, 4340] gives 4311.5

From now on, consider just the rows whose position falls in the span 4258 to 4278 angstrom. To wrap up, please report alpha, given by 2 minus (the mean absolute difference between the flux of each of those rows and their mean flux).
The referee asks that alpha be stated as 1.71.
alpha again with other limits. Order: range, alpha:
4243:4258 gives 1.78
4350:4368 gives 1.74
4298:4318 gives 1.06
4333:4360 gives 1.16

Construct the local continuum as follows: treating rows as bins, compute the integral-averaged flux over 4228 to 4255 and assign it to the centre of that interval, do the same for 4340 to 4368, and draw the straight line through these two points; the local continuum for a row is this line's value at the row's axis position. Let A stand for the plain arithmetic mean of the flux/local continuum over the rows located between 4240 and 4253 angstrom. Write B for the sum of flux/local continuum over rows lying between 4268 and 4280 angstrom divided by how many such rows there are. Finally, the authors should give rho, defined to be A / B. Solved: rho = 1.06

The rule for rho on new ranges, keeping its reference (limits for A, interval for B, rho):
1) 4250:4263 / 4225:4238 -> 1.01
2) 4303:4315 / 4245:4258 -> 0.79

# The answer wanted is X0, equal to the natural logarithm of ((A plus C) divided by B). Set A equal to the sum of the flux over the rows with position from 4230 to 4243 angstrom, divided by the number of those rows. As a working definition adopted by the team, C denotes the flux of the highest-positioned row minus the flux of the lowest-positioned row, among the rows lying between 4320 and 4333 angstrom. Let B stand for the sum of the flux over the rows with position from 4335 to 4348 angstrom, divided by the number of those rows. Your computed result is 0.12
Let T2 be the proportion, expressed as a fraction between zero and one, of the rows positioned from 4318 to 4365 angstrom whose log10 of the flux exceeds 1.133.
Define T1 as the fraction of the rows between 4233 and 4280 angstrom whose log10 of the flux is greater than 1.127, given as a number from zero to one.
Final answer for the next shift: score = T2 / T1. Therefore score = 1.83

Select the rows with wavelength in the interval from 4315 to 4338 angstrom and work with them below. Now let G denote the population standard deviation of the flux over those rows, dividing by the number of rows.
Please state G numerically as 0.53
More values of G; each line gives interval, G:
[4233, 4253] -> 0.21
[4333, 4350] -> 0.98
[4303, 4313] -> 0.25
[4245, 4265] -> 0.16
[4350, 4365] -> 0.29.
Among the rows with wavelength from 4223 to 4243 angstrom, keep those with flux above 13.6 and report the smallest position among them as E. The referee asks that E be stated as 4241.5 angstrom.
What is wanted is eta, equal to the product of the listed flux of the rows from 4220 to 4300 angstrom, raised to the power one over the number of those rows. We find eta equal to 12.8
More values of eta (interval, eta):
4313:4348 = 13.0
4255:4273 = 13.0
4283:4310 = 11.2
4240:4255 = 13.4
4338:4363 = 13.2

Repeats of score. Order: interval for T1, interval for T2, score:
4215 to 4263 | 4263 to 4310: 0.00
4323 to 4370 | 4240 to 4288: 0.15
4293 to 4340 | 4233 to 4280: 0.33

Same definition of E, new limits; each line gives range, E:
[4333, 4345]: 4334.0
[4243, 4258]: 4244.0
